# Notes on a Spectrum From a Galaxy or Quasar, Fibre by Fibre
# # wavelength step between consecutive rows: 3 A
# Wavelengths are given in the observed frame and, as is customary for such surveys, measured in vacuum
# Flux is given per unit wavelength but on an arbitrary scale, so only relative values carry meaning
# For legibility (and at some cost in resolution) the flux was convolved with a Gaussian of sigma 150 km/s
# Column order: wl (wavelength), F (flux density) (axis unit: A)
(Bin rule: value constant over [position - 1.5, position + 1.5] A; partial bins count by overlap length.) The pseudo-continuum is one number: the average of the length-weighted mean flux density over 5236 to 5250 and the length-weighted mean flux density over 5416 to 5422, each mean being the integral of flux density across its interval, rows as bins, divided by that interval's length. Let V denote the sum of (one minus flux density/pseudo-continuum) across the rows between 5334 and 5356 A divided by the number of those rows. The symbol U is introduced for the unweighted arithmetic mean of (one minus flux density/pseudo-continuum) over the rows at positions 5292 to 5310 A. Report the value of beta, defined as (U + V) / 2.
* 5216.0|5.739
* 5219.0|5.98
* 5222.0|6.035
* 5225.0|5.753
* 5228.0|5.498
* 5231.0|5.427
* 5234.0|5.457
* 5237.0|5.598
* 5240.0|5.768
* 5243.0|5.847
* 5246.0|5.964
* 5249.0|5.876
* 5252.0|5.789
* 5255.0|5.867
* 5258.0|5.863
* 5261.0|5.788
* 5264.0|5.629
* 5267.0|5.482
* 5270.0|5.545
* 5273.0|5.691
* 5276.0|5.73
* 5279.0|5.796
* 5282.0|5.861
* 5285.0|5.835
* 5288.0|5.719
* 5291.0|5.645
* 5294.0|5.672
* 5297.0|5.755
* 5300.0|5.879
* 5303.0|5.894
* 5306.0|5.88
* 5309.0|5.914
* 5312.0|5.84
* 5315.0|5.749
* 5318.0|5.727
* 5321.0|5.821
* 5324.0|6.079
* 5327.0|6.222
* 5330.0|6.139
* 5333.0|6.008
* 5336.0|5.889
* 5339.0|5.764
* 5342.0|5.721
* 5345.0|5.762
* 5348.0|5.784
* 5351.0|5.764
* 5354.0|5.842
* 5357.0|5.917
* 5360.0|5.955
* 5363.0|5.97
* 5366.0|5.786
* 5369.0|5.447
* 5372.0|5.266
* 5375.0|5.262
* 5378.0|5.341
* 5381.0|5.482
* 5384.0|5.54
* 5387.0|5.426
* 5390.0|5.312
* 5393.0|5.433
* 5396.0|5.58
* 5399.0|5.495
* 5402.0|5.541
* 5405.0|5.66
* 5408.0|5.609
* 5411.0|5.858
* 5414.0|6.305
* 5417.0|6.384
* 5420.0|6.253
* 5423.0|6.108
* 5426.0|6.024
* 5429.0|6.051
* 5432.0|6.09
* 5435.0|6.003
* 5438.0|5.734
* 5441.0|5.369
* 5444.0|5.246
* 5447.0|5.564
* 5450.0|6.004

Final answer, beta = 0.040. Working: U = 0.04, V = 0.04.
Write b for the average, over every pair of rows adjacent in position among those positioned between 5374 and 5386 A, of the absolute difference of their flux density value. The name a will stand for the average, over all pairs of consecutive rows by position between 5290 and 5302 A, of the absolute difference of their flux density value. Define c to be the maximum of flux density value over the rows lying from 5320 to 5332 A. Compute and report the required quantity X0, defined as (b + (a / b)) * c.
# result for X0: 5.8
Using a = 0.08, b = 0.093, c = 6.222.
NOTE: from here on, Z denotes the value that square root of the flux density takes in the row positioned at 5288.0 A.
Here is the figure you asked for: 2.39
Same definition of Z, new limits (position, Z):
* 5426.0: 2.45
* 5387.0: 2.33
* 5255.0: 2.42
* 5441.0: 2.32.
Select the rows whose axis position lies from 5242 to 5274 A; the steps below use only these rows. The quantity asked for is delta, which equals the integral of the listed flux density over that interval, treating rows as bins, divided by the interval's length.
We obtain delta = 5.76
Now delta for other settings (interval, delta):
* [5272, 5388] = 5.77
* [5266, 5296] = 5.70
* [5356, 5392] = 5.55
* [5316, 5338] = 5.97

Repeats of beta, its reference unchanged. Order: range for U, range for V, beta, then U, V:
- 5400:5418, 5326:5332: 0.003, 0.03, -0.02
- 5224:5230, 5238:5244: 0.056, 0.07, 0.04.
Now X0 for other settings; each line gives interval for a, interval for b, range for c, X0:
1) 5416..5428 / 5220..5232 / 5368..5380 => 4.3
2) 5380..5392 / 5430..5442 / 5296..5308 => 3.8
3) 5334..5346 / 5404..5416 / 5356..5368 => 3.2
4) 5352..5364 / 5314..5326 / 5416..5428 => 3.0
